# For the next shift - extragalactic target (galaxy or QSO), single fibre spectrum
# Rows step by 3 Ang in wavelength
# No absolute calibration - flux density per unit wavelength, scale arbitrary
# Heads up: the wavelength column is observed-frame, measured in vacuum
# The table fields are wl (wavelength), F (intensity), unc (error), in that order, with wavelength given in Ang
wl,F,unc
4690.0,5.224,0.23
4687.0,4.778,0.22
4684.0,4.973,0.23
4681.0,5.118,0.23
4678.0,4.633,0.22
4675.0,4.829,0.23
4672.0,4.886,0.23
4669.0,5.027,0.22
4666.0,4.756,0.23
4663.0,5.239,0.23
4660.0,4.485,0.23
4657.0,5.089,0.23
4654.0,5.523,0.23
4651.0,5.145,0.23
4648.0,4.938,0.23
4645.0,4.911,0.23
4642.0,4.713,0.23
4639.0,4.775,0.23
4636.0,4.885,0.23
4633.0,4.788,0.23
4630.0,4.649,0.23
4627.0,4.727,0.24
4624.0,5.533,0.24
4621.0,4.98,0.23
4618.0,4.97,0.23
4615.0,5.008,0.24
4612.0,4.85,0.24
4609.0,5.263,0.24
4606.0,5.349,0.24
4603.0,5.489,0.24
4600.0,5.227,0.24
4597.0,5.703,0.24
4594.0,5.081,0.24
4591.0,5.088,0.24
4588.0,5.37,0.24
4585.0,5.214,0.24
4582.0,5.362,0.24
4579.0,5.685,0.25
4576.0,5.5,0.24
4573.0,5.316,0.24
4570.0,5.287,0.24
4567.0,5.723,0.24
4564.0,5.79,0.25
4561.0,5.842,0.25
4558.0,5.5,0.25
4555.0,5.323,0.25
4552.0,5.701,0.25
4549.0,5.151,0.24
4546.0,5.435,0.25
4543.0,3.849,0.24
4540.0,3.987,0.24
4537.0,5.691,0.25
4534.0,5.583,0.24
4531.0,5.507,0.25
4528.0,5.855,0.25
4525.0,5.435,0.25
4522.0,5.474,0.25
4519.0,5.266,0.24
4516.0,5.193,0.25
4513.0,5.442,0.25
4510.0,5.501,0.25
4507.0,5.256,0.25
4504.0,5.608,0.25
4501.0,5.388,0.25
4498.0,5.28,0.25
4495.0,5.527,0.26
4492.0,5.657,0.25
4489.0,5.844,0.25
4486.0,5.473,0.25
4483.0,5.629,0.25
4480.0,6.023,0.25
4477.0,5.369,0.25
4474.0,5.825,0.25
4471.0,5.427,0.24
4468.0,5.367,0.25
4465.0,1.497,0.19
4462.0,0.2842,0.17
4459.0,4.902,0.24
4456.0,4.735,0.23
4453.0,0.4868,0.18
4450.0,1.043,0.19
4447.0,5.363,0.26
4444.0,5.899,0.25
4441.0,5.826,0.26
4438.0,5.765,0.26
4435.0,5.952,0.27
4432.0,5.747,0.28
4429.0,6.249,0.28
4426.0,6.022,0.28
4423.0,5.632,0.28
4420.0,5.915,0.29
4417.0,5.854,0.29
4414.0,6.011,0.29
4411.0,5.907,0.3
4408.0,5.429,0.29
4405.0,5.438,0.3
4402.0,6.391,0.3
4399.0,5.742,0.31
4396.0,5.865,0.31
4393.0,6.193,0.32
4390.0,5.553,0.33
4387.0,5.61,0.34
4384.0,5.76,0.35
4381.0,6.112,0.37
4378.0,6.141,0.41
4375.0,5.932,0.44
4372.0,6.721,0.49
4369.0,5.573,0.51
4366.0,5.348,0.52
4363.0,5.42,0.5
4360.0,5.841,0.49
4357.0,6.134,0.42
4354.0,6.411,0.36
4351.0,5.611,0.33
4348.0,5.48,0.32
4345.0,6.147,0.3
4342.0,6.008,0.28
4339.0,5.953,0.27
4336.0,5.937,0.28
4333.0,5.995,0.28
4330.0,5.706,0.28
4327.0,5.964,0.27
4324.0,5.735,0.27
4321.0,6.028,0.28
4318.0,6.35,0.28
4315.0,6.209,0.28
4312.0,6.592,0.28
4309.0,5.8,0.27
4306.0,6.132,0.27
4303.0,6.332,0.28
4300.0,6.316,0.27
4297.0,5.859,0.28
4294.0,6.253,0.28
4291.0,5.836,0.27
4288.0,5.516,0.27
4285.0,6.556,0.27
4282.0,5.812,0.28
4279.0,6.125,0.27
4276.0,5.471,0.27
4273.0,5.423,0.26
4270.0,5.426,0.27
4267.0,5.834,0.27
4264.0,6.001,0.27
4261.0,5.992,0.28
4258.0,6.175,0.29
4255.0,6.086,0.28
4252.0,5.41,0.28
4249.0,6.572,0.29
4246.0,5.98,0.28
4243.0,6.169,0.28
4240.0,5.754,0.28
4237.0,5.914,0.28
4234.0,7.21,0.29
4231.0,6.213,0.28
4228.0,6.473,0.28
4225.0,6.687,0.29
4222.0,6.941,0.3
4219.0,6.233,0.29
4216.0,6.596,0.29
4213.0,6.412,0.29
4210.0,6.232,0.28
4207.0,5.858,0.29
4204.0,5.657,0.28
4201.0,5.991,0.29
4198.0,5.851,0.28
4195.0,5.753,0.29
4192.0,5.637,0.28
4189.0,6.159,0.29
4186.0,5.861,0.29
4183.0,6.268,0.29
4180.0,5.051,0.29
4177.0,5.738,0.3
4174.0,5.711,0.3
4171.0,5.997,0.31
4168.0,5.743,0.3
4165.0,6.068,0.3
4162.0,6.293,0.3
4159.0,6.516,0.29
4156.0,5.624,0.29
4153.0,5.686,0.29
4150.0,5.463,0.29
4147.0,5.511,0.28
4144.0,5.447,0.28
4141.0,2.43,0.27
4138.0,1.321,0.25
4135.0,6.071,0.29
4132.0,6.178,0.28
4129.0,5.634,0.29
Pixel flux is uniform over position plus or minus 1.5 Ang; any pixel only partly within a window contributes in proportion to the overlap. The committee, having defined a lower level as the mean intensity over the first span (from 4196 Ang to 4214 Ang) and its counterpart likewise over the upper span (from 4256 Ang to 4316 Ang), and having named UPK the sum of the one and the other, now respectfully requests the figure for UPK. 12.0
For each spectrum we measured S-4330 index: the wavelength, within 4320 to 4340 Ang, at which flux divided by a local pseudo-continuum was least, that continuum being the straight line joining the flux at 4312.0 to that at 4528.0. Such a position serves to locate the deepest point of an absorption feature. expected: 4330.0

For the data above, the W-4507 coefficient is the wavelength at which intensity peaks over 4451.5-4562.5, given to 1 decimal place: 4480.0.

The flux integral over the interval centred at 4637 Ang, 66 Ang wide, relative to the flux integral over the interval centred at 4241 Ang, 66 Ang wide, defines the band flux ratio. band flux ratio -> 0.81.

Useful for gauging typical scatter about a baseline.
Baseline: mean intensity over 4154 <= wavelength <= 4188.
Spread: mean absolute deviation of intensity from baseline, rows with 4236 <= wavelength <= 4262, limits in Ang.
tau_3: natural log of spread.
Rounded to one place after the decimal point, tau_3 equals -1.4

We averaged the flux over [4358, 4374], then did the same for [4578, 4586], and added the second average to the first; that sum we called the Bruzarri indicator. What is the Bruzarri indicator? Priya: 11.2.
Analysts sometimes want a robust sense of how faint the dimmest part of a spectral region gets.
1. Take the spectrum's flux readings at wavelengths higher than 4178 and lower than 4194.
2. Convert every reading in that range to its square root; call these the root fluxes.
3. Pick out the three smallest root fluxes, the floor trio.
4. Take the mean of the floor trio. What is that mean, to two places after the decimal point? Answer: 2.35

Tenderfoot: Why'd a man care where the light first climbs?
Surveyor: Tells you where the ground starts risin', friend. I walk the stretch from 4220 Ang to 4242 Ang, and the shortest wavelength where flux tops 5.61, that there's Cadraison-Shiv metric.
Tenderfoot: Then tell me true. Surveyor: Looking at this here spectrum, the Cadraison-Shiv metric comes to 4222.0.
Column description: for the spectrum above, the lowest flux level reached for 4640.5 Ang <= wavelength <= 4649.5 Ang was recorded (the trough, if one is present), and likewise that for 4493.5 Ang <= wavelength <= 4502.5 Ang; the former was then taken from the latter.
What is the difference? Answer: 0.57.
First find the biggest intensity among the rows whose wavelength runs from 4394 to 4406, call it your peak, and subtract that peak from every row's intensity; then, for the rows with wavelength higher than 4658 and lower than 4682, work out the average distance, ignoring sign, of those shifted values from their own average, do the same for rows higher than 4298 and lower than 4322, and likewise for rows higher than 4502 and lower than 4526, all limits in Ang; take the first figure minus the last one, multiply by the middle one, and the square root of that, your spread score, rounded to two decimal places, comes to 0.12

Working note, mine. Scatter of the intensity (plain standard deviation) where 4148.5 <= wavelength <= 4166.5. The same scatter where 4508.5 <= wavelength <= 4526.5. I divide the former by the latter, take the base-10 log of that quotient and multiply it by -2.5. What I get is -1.3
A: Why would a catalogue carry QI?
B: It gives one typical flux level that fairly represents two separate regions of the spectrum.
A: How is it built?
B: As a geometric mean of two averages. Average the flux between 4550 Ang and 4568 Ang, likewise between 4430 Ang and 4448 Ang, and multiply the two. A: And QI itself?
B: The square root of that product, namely 5.7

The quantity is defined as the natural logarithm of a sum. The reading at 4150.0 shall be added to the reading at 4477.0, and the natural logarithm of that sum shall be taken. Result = 2.38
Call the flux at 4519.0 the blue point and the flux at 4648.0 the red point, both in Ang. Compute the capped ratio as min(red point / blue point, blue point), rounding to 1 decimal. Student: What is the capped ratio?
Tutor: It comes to 0.9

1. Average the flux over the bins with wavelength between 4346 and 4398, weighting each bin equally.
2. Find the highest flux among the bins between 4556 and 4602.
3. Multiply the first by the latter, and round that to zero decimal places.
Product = 34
